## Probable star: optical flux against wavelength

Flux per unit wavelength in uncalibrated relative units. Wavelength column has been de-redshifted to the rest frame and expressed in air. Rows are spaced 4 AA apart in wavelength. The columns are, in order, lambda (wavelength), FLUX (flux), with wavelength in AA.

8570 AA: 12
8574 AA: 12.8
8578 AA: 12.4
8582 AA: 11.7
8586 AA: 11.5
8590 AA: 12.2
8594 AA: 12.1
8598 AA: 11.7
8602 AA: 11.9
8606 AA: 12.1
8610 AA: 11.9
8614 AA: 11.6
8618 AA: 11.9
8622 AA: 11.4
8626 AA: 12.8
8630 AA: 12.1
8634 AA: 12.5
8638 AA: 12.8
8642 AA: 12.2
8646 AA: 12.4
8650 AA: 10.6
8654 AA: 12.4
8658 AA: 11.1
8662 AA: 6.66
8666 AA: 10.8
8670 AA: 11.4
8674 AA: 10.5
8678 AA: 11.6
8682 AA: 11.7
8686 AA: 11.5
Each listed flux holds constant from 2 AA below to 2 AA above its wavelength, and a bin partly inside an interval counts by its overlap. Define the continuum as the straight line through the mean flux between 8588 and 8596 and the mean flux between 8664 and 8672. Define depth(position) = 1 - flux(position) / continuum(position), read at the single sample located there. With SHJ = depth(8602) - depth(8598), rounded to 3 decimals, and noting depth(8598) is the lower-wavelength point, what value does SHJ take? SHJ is -0.021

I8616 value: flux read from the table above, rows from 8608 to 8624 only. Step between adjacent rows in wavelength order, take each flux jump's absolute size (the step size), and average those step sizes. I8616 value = 0.37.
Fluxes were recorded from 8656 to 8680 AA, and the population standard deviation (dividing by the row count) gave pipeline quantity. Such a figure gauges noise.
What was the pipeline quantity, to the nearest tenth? 1.7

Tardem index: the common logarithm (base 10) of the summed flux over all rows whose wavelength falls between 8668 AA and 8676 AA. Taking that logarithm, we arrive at 1.34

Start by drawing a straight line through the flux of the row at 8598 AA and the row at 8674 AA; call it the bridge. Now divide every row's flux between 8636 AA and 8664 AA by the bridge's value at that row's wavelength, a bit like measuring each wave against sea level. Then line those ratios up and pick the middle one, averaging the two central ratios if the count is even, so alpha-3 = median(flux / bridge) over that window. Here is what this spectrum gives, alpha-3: 1.11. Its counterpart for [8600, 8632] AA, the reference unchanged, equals 1.04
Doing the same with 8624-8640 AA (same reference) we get 1.13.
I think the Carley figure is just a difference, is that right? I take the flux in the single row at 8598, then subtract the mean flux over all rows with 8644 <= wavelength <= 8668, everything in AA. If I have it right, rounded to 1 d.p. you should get 1.0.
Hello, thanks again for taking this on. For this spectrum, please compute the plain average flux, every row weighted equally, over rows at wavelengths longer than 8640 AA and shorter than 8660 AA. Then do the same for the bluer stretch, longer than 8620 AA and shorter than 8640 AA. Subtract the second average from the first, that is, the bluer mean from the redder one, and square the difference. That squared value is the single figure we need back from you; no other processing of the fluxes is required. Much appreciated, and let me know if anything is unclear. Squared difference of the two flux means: 0.34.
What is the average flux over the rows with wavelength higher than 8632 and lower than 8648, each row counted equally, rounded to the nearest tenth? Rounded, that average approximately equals 12.5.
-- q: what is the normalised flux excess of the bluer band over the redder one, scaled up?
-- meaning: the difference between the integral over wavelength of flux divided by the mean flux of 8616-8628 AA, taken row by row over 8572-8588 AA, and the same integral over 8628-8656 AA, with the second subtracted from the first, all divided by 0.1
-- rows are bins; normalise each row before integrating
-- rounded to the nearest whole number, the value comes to -122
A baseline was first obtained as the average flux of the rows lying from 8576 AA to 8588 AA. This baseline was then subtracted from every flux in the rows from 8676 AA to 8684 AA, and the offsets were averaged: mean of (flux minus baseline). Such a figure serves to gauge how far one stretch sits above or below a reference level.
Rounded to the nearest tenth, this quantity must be -0.2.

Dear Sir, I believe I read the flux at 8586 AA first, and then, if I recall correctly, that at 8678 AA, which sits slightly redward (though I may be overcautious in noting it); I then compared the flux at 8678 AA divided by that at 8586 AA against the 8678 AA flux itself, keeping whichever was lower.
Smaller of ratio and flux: 1.01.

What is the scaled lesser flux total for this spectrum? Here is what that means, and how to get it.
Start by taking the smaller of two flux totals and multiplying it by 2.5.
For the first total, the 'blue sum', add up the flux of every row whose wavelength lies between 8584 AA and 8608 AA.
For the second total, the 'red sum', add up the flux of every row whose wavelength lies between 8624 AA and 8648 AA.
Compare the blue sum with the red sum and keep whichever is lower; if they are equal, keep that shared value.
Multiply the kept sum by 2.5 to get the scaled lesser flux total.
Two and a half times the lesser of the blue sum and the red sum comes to 179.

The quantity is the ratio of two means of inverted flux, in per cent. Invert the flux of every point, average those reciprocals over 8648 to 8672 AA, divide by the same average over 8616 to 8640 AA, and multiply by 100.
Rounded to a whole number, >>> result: 121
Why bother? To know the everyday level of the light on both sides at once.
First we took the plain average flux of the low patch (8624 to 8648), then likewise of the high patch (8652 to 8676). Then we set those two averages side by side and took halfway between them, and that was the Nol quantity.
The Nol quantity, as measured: 11.5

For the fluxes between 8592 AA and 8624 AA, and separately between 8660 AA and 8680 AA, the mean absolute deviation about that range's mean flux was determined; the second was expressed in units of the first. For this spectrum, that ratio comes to 7.3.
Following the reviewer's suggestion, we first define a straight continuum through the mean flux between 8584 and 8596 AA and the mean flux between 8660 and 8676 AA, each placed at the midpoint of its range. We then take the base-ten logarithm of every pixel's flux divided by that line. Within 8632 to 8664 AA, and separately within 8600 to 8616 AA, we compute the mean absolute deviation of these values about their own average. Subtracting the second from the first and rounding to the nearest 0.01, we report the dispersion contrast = 0.05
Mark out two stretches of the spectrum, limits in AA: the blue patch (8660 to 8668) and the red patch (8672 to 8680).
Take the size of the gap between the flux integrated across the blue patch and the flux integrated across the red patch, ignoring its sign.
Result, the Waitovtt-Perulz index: 19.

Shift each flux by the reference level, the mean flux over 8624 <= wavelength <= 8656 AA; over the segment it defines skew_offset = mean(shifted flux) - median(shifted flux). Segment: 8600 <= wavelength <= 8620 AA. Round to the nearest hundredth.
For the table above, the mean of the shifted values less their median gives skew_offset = -0.02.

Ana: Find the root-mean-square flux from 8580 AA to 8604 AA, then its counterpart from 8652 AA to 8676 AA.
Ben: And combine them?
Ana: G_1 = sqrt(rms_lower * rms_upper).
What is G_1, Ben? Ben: 11.2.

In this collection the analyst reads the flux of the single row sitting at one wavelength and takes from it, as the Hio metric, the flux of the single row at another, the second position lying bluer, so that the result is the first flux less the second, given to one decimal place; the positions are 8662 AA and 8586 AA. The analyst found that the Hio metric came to -4.8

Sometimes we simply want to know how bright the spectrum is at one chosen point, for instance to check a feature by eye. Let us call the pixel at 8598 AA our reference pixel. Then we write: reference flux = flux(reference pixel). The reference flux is 11.7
